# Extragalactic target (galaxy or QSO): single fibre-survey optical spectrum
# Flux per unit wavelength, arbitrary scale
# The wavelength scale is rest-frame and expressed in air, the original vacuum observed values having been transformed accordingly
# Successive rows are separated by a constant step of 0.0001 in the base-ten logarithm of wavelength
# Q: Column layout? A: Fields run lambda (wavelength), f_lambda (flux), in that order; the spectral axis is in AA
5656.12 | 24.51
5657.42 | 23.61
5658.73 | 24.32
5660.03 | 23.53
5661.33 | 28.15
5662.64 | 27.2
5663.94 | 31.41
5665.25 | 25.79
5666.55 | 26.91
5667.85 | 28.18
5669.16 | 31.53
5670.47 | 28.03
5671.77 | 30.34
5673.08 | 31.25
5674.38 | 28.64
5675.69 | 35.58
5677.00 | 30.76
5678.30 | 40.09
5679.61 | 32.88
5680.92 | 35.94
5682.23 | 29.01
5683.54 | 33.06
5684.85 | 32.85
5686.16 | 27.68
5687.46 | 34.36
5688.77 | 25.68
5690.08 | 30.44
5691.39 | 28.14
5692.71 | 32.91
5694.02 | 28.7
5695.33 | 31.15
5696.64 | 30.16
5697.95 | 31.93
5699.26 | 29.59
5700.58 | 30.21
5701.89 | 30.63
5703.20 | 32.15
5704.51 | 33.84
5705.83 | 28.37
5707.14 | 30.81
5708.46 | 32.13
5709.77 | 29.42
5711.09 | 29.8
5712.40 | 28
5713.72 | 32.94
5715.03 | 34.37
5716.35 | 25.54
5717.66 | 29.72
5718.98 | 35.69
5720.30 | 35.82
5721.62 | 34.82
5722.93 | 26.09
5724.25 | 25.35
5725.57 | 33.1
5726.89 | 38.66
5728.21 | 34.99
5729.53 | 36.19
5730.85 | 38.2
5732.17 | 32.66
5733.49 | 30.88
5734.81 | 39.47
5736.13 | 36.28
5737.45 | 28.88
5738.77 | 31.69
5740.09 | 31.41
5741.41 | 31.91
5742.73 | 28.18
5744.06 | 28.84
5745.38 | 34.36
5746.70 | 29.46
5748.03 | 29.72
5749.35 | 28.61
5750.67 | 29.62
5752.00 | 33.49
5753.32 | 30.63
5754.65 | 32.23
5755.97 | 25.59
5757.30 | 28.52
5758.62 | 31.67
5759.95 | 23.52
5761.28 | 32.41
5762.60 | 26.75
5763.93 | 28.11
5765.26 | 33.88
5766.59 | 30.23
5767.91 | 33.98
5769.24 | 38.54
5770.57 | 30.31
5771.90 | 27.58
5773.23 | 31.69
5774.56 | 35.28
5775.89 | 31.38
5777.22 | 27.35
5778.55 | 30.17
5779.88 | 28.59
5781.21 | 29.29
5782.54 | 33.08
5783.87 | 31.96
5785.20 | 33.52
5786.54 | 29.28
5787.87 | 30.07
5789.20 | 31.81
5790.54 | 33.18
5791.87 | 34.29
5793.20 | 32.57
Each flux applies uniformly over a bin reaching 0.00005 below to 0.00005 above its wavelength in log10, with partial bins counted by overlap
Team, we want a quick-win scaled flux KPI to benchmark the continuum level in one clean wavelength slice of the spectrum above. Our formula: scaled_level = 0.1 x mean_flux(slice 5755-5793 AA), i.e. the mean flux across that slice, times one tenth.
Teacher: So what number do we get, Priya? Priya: 3.08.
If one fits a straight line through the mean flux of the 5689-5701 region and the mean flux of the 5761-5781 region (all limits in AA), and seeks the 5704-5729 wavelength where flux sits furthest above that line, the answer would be 5726.89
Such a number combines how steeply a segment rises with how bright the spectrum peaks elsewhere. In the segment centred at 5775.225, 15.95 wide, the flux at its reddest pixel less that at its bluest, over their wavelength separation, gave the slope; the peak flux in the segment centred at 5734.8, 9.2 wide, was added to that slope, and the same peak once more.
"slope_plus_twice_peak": 79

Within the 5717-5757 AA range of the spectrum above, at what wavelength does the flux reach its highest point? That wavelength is 5734.81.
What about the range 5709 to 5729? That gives 5726.89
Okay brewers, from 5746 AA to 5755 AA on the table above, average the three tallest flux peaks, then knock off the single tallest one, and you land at -1.4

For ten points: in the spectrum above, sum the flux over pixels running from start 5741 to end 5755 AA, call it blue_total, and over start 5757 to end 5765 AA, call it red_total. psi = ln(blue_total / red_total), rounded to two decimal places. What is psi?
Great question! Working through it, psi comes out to 0.68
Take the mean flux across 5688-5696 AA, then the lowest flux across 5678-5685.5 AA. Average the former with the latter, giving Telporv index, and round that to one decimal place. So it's 29.3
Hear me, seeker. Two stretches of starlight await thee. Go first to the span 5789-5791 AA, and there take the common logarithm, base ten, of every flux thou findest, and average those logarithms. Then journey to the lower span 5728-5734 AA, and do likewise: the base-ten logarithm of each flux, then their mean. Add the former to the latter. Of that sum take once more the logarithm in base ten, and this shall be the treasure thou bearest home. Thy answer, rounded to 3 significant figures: 0.484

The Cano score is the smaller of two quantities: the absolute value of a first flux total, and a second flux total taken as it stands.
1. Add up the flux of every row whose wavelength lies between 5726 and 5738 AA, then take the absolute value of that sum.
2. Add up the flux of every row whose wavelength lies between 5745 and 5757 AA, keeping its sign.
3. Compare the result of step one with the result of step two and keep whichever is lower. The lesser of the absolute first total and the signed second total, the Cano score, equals 274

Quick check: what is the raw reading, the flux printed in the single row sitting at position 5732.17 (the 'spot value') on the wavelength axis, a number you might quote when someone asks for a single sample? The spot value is 32.66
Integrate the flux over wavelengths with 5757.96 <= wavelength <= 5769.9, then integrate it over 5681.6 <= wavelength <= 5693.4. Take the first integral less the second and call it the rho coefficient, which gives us 11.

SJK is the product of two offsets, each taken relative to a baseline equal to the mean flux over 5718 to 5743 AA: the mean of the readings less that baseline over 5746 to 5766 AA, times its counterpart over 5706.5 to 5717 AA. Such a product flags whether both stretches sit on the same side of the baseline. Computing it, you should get 10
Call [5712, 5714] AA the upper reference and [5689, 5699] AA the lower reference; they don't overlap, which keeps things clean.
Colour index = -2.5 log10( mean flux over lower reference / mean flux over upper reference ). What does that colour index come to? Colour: 0.00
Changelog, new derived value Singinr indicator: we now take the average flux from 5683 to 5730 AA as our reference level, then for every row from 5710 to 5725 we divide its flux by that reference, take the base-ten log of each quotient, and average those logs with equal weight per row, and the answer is -0.011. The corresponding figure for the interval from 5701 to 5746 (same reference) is 0.009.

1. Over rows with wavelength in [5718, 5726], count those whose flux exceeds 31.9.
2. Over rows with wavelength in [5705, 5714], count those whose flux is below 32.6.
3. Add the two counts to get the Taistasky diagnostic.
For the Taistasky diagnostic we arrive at 10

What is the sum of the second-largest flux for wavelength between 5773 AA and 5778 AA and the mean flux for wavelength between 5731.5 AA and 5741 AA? 64.7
